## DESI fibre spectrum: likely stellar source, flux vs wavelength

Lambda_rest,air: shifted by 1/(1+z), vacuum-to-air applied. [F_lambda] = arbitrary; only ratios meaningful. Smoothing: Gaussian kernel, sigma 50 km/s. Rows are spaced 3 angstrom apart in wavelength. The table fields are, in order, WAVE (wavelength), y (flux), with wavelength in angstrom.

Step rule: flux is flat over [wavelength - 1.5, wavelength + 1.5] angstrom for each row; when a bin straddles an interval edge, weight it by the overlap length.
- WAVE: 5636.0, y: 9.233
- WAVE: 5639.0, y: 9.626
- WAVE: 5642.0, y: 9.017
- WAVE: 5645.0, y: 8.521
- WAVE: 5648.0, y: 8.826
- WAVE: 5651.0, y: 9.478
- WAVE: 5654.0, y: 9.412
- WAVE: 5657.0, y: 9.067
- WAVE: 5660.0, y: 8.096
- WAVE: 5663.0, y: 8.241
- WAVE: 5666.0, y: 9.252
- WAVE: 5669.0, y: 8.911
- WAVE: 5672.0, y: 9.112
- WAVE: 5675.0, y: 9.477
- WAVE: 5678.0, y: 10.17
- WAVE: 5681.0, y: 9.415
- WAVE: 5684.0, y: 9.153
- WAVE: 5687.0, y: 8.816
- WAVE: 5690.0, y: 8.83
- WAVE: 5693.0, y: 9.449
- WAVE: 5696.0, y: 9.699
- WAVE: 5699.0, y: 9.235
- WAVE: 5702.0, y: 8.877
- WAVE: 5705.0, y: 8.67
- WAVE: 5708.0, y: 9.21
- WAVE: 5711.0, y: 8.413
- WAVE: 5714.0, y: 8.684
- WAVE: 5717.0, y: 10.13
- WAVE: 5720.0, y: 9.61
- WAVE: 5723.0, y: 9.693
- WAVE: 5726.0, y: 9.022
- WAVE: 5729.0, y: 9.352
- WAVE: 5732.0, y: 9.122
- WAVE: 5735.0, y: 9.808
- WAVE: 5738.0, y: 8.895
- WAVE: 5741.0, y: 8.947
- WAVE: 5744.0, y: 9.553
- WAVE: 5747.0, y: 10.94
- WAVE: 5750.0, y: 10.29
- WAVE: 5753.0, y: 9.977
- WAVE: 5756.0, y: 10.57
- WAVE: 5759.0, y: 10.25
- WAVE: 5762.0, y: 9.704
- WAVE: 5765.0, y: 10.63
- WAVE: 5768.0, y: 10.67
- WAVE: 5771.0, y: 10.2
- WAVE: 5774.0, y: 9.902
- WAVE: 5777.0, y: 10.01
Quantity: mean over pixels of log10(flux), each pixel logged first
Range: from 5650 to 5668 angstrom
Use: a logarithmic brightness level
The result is 0.95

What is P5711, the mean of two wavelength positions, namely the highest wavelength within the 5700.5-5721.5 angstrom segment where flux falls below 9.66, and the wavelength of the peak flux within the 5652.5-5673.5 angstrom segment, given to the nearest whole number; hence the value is 5687 angstrom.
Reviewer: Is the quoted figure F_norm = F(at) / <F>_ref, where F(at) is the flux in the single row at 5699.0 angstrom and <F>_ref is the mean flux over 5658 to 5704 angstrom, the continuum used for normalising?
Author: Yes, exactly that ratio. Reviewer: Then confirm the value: 1.01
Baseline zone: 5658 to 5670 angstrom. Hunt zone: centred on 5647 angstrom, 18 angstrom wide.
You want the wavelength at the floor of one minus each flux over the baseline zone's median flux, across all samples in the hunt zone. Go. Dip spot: 5639.0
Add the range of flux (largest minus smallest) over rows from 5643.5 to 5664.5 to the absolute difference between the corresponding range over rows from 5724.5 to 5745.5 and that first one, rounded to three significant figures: 1.85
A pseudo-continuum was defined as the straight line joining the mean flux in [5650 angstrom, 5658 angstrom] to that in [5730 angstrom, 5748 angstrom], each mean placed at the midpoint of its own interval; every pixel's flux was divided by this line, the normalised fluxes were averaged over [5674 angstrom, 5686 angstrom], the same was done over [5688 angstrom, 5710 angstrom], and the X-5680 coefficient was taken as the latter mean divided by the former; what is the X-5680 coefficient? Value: 0.95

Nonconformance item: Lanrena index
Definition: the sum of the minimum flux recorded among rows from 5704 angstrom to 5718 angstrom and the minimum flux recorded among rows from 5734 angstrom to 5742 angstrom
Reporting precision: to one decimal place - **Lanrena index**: 17.3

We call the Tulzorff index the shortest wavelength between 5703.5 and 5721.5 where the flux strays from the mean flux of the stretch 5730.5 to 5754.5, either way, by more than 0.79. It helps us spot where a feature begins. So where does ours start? 5705.0 angstrom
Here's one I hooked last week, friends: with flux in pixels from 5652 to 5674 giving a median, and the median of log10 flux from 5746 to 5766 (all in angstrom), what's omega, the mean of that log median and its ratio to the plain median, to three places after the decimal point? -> 0.562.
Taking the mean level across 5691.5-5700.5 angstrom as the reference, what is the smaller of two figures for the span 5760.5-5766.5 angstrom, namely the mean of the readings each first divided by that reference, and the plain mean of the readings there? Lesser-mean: 1.075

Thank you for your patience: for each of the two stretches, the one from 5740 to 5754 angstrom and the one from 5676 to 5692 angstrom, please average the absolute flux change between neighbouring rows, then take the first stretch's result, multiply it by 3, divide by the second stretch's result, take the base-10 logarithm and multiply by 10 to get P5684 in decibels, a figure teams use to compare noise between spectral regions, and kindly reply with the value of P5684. 8.1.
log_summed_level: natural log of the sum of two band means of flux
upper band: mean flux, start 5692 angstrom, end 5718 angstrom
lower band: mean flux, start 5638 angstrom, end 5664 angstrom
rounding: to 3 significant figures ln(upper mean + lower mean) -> 2.89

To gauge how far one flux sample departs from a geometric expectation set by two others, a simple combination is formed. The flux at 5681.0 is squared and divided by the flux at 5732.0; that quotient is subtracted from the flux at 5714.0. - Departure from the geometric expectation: -1.0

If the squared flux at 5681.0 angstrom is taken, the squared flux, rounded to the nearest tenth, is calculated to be 88.6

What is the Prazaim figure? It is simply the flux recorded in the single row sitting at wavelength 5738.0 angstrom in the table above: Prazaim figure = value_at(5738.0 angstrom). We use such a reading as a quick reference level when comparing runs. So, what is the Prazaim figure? 8.895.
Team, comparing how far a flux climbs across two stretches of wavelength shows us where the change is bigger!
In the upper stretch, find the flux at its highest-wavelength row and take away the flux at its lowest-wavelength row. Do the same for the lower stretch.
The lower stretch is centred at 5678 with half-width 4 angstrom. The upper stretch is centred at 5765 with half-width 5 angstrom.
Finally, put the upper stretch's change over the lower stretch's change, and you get -15.6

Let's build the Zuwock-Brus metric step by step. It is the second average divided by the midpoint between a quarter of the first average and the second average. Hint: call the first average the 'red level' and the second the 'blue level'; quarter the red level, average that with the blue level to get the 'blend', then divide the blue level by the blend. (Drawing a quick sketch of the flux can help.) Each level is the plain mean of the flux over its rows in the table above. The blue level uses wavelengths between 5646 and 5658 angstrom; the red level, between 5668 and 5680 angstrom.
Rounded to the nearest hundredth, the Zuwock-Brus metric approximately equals 1.59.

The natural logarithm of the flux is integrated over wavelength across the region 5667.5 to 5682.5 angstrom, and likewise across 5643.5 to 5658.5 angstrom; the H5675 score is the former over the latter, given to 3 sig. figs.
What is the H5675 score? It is 1.02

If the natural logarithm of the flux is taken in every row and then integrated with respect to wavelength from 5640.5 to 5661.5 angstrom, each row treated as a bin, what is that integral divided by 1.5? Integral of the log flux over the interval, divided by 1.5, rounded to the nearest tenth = 30.6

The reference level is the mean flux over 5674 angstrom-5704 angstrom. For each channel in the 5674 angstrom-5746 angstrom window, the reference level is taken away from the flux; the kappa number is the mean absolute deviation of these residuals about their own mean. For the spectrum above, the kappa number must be 0.38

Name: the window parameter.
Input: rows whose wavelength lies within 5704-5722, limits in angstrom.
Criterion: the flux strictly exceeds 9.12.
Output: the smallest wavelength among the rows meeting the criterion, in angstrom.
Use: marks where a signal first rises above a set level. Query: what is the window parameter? 5708.0 angstrom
